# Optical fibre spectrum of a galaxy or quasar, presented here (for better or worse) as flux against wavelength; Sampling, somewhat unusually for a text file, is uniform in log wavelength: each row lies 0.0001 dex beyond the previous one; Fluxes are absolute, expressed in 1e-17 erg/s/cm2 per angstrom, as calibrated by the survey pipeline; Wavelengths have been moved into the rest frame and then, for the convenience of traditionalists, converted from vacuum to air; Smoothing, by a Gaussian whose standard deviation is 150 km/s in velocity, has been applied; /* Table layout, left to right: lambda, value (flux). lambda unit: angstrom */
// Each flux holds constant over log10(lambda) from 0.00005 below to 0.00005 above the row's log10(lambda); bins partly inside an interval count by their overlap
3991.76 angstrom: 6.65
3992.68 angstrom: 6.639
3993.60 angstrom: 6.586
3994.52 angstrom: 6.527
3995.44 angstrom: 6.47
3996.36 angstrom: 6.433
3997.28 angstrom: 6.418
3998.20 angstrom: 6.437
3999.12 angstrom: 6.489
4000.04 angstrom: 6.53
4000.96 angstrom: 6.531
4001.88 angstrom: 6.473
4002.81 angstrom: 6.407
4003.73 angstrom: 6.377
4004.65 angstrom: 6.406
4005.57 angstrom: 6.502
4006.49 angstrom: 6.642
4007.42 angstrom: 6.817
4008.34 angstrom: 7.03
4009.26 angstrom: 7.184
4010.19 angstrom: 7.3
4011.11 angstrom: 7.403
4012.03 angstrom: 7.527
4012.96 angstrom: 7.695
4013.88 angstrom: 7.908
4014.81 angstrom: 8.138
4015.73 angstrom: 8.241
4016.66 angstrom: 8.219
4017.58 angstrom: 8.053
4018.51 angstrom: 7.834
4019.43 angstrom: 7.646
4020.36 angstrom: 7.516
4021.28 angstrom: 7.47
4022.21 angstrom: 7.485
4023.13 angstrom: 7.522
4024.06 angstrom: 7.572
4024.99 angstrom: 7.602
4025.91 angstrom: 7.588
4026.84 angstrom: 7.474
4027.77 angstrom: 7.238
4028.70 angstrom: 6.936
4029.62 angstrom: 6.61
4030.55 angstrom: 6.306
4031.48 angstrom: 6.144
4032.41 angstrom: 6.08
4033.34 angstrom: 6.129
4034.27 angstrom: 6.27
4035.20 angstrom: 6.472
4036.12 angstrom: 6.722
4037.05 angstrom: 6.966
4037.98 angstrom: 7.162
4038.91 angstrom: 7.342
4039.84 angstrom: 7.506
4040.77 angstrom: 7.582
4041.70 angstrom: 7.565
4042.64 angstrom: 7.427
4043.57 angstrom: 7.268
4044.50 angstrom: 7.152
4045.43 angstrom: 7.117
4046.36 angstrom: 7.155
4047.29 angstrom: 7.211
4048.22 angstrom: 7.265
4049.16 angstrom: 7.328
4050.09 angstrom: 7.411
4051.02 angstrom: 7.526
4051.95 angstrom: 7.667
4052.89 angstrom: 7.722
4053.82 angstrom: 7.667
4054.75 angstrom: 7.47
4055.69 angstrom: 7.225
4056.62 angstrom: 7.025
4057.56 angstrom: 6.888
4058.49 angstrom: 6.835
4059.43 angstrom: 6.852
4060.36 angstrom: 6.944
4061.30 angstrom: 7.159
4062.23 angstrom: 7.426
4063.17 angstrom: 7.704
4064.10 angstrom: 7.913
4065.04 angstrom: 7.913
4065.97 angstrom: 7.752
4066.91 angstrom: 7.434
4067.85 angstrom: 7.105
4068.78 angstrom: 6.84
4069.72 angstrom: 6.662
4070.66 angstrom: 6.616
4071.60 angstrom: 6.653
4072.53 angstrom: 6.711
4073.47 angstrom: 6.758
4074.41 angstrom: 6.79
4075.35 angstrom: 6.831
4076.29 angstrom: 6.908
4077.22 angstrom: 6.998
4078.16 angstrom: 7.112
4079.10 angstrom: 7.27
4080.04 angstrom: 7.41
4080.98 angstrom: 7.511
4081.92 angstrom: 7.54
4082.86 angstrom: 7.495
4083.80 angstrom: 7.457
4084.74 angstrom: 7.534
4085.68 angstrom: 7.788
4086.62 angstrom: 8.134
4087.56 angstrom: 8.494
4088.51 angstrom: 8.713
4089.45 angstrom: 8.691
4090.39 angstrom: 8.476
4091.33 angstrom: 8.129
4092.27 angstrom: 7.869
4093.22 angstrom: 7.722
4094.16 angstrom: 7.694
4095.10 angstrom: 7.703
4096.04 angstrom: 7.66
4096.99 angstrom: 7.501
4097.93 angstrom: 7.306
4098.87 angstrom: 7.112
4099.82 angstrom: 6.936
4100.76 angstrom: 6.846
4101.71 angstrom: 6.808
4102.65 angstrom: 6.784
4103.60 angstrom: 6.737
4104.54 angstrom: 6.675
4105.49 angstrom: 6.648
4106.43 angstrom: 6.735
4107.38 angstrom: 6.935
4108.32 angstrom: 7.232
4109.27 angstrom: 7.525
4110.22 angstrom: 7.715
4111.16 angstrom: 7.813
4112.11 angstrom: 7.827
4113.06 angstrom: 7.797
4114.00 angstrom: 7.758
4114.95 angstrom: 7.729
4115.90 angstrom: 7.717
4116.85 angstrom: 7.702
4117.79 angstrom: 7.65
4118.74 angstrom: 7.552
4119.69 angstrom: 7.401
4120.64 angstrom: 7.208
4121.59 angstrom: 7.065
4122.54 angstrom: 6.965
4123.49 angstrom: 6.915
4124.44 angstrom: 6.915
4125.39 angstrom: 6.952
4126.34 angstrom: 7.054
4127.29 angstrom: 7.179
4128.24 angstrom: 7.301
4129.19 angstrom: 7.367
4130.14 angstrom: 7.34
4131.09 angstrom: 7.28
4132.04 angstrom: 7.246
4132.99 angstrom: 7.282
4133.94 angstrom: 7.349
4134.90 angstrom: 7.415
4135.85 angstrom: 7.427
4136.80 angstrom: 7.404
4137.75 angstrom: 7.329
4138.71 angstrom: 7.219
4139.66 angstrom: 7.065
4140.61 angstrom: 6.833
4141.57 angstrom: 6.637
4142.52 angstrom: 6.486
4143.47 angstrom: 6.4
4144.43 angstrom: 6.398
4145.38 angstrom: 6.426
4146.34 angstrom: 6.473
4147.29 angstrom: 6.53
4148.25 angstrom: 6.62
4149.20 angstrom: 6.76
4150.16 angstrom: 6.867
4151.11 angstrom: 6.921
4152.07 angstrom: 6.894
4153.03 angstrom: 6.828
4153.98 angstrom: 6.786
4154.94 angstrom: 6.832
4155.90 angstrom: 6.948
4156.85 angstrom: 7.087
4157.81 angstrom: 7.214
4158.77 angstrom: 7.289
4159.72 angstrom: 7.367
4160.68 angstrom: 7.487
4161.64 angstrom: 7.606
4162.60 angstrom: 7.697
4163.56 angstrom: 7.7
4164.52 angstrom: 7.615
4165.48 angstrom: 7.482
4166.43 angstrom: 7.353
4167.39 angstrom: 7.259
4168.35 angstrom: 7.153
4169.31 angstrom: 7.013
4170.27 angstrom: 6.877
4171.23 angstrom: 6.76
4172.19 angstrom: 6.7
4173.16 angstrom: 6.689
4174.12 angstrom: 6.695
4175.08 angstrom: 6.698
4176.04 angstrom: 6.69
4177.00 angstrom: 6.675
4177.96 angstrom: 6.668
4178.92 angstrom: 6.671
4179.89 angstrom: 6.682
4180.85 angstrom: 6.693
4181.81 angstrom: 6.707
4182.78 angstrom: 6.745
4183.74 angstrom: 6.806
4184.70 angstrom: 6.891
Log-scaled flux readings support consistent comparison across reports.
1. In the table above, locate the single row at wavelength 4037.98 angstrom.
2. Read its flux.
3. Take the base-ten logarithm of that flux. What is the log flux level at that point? 0.855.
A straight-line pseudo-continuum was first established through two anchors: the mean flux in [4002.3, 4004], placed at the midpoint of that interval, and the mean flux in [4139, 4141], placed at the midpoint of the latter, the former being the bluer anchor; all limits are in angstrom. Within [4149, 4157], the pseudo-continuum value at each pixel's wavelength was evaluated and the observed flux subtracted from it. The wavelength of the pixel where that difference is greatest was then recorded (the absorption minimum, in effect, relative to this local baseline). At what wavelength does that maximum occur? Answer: 4149.20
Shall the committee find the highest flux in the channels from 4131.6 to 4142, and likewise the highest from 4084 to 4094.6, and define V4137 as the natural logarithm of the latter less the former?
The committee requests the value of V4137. 0.25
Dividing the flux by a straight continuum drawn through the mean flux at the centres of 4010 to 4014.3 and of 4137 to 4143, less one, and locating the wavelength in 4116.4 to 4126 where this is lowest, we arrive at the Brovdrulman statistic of 4123.49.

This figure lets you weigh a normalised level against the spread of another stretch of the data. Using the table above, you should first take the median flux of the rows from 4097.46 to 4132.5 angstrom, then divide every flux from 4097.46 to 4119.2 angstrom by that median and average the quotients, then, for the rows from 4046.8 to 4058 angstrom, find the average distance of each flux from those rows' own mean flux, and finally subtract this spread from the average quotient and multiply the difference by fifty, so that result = 40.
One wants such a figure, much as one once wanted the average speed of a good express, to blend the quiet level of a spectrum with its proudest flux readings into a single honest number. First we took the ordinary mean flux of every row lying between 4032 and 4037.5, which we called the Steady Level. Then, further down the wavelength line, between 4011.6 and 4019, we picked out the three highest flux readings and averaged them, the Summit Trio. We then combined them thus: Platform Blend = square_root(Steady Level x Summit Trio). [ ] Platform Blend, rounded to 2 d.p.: 7.27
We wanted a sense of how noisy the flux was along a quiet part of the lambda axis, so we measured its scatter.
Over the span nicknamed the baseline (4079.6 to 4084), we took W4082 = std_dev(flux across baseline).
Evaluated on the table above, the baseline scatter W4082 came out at 0.05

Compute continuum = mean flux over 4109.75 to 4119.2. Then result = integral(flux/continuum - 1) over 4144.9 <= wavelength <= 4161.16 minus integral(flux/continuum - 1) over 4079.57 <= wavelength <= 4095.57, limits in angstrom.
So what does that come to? -2.1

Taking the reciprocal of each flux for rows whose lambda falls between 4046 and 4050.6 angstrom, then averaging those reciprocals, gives 0.137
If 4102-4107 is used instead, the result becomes 0.149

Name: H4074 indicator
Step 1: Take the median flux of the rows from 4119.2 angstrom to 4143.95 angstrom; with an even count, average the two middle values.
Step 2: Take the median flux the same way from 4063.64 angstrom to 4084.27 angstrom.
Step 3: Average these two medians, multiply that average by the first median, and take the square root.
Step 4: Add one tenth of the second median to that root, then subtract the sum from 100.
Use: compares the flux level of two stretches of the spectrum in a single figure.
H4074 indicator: 92.1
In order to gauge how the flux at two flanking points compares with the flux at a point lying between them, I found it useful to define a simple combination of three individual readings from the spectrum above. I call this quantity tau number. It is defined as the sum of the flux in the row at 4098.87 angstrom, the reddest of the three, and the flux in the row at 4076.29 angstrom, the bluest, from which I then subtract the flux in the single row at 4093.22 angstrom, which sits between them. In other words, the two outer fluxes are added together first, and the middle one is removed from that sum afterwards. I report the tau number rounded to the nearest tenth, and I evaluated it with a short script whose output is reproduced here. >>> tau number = 6.3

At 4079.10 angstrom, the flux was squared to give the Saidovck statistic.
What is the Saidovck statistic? 53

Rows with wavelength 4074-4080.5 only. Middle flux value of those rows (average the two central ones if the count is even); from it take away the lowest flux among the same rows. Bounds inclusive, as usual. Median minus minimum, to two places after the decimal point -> 0.21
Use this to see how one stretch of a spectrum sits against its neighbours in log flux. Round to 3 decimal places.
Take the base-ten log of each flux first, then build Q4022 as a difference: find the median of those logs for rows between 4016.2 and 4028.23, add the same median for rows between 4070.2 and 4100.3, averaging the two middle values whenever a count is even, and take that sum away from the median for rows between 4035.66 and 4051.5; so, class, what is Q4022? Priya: -0.893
